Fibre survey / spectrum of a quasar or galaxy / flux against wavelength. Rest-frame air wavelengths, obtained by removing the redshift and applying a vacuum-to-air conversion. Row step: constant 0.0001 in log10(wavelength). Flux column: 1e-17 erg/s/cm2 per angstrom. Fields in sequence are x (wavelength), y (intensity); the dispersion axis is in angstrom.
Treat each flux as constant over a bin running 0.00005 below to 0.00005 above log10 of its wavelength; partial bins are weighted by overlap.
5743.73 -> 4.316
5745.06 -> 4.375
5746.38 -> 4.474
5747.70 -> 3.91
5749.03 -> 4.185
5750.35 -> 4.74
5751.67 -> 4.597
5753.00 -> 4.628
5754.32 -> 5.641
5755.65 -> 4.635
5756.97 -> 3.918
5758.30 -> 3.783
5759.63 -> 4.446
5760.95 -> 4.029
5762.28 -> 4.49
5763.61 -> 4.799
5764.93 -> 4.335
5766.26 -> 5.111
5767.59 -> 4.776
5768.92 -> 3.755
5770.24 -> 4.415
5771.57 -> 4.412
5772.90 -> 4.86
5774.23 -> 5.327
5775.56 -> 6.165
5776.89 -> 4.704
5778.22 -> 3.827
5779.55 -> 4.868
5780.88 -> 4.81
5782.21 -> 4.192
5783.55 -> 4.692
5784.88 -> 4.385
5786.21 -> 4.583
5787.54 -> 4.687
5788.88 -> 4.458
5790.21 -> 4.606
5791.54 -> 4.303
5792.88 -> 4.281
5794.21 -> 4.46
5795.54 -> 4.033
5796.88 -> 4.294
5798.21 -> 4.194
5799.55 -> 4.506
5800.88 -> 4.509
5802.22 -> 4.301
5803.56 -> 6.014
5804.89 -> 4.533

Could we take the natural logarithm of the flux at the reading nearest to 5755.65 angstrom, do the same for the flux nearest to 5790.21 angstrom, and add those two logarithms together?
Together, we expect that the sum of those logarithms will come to 3.06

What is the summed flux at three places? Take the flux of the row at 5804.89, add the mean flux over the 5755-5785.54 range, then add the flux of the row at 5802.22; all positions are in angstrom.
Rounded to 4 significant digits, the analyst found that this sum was 13.39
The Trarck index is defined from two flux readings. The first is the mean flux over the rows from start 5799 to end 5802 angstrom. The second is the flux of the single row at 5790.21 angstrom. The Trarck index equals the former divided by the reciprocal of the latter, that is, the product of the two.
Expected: 21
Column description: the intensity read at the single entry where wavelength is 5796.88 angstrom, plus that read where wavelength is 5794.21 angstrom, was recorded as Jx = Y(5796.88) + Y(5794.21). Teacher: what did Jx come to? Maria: 8.8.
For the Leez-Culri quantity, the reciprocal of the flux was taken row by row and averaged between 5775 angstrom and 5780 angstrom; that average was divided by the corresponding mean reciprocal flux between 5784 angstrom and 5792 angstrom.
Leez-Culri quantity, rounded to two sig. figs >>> 0.95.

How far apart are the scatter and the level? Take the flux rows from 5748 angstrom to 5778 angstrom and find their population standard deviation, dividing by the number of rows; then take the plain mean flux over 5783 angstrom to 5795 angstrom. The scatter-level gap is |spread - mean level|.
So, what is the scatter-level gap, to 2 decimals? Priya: 3.93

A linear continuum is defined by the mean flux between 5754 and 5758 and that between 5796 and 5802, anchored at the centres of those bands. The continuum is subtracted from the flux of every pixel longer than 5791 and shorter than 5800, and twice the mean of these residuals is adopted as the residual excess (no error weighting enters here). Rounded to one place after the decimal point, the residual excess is -0.2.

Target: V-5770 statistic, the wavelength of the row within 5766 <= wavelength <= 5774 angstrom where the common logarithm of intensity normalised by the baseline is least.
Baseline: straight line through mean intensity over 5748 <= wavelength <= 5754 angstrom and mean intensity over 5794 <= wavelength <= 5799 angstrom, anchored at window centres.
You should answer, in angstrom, 5768.92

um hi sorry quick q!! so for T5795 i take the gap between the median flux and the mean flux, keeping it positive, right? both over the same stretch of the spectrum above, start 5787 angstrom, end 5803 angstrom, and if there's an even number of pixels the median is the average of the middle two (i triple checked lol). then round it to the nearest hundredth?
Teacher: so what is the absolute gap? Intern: 0.01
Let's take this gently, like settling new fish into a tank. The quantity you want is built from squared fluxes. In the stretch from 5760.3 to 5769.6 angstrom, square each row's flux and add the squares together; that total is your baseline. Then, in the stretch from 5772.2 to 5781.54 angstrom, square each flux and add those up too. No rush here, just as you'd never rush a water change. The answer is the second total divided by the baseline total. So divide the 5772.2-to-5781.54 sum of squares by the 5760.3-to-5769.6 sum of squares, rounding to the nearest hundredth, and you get 1.23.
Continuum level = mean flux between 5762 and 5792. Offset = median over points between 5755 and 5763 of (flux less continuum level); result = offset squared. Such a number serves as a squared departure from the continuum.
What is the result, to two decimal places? 0.16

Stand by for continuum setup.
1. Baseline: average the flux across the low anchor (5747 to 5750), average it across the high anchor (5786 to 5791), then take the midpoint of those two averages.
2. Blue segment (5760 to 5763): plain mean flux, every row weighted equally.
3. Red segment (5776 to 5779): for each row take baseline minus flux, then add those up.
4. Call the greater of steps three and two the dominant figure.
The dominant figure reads 4.3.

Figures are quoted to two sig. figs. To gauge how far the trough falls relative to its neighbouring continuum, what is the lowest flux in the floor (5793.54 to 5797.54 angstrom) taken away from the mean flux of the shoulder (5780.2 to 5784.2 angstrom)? 0.53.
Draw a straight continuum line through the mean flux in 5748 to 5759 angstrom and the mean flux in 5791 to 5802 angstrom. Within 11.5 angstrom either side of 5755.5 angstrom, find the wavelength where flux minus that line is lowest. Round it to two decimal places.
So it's 5758.30 angstrom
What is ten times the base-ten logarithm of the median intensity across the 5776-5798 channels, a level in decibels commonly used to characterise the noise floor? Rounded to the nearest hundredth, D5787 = 6.49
